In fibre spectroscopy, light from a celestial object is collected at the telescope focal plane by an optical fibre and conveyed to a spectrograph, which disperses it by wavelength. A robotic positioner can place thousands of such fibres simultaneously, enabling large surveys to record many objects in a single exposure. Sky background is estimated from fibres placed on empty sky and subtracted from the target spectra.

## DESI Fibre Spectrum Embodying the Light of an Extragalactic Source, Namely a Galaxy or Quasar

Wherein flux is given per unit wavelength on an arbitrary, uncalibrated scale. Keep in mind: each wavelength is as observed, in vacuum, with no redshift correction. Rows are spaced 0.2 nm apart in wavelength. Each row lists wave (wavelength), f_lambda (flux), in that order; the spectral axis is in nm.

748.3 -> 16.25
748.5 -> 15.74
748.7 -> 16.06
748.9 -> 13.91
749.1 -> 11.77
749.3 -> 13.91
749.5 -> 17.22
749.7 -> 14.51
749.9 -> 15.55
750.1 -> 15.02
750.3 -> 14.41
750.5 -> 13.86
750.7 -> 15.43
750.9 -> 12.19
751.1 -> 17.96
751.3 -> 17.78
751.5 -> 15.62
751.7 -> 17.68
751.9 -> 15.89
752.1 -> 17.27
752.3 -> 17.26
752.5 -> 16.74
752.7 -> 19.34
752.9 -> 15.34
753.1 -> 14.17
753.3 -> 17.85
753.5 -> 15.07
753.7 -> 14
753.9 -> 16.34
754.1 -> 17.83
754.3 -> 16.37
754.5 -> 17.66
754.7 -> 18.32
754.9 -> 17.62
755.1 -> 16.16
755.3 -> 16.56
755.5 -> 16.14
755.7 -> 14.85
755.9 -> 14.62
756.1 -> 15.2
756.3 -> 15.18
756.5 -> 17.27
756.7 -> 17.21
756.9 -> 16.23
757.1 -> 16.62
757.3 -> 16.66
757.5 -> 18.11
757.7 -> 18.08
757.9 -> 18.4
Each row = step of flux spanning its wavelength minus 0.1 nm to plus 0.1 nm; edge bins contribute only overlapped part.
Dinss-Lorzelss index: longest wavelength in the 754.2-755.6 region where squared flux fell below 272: 755.5 nm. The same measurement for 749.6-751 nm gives 750.9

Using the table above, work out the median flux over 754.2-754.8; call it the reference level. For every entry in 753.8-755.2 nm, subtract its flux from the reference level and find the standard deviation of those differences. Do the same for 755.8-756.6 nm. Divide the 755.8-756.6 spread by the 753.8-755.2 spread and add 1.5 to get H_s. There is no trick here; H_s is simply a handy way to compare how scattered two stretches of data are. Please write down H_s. 2.8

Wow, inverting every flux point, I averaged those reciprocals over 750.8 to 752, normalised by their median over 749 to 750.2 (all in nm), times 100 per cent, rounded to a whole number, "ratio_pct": 93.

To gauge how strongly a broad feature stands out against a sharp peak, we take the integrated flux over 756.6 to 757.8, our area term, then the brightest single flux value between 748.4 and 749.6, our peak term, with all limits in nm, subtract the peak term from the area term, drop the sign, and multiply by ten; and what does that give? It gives 34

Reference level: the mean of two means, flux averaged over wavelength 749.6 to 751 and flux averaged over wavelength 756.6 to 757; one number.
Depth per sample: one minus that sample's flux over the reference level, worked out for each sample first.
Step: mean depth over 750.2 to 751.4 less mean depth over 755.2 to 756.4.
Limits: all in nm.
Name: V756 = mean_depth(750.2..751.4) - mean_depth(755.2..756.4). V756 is 0.010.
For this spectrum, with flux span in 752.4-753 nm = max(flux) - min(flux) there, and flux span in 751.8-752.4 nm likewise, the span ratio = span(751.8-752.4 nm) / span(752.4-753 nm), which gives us 0.3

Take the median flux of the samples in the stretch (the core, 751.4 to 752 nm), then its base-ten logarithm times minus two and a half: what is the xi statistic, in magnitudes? -3.00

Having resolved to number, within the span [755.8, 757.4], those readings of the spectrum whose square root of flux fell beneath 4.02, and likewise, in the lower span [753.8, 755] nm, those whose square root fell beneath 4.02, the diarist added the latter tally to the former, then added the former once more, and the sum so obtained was 6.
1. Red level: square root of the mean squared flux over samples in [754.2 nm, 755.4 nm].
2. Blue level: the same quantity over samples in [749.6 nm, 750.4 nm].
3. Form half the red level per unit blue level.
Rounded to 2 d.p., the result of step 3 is 0.58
